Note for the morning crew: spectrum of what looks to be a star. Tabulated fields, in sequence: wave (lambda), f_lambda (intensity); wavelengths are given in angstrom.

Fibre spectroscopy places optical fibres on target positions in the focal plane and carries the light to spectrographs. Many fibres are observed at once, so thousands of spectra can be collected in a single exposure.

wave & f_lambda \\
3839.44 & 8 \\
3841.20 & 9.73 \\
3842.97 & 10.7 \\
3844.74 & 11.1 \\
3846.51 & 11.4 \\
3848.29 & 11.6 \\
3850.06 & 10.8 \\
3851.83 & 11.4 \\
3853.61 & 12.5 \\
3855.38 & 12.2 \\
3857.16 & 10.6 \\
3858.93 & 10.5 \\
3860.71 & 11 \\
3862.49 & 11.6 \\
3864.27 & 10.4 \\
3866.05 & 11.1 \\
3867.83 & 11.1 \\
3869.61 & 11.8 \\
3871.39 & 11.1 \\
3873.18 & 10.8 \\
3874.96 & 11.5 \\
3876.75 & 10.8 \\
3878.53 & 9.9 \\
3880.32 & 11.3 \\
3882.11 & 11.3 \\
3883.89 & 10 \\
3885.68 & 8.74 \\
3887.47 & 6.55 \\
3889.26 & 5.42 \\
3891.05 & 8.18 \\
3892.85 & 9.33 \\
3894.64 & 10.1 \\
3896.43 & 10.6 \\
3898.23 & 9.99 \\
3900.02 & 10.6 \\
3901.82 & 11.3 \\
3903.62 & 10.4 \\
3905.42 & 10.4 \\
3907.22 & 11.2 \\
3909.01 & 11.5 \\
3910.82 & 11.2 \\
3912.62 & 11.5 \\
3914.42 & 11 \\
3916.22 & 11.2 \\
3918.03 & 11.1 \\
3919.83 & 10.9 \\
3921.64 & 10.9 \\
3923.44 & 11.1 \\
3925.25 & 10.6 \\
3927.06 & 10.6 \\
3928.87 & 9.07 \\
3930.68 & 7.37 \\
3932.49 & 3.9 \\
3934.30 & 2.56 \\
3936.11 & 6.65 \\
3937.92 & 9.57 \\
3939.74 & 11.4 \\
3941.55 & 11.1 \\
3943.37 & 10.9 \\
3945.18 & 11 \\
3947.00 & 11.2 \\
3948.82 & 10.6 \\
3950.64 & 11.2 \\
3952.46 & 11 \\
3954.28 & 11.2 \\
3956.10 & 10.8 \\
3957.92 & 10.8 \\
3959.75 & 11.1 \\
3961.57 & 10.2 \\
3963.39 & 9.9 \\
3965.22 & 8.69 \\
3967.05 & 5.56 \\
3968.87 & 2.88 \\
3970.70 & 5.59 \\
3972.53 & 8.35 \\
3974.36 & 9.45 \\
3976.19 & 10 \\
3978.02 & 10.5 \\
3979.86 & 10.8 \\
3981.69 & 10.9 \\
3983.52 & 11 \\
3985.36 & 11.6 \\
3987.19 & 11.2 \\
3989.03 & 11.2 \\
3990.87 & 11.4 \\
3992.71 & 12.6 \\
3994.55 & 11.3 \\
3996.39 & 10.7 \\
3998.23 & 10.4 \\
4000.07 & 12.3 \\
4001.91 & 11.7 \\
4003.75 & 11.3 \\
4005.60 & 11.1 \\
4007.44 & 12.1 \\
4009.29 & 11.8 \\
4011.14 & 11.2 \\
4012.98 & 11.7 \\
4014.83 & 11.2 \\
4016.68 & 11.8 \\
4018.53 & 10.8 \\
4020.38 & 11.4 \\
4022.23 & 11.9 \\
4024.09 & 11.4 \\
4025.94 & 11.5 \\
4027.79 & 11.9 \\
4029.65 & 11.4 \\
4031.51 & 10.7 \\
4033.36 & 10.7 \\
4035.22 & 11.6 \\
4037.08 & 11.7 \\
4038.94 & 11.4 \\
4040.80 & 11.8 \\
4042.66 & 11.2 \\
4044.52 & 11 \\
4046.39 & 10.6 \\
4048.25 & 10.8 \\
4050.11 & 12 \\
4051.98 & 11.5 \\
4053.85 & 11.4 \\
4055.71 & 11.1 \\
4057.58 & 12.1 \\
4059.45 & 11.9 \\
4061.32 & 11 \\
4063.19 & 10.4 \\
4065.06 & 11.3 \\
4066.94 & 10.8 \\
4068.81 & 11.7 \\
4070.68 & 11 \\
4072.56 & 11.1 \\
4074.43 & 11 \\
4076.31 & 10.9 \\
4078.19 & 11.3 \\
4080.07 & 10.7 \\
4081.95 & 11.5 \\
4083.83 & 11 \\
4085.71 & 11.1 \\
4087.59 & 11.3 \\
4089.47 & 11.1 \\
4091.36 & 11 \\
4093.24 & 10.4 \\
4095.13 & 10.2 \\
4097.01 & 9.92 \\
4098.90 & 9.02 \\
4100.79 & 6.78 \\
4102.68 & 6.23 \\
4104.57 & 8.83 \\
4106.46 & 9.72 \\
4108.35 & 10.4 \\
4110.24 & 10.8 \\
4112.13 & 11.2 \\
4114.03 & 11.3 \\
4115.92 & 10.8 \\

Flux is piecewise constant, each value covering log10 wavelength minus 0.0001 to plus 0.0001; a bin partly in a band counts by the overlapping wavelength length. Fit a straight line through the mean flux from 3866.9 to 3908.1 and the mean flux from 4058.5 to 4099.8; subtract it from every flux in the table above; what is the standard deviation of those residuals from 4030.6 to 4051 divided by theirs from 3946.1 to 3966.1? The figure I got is 0.63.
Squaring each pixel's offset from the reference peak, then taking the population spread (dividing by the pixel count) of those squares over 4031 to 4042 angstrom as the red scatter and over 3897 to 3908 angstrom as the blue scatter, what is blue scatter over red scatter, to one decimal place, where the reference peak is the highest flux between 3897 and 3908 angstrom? 4.4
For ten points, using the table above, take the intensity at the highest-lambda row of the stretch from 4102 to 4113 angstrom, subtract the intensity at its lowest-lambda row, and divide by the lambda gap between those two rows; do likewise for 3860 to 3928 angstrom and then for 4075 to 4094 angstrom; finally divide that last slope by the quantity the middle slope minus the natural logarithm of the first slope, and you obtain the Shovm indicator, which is -0.046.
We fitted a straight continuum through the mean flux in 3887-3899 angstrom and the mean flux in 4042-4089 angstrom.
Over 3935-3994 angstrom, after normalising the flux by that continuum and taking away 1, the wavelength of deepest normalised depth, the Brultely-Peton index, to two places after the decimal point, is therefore 3968.87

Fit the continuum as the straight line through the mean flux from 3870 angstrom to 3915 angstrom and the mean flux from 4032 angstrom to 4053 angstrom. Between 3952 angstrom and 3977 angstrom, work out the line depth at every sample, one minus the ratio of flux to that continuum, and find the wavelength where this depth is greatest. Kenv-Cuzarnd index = 3968.87 angstrom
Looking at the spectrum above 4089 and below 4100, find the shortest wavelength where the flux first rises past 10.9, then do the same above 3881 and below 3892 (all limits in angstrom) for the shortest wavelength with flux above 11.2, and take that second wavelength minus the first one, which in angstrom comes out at -207.4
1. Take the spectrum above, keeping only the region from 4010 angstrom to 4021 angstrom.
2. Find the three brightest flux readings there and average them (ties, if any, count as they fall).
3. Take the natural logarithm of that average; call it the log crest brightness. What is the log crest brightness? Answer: 2.45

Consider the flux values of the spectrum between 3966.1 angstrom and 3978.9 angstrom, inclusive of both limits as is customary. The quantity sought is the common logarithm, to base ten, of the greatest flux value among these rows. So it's 1.02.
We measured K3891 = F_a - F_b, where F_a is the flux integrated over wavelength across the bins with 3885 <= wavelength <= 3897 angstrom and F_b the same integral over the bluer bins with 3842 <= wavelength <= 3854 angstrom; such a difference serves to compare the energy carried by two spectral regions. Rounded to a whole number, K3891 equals -35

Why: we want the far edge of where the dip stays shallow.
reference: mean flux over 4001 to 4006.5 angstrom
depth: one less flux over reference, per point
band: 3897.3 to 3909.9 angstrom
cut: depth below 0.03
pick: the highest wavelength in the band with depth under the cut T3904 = 3909.01 angstrom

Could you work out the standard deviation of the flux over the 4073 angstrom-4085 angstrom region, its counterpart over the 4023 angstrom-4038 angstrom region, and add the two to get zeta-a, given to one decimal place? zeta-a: 0.7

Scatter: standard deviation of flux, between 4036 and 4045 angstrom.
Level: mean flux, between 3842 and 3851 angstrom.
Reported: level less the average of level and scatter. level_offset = 5.4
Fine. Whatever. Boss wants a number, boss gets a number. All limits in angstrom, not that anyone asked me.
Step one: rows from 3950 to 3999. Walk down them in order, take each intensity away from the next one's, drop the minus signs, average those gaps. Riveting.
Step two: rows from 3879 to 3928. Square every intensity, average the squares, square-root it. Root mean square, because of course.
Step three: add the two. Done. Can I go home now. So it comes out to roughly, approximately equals 11.2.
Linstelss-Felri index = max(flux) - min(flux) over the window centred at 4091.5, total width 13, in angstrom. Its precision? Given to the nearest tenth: 1.4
